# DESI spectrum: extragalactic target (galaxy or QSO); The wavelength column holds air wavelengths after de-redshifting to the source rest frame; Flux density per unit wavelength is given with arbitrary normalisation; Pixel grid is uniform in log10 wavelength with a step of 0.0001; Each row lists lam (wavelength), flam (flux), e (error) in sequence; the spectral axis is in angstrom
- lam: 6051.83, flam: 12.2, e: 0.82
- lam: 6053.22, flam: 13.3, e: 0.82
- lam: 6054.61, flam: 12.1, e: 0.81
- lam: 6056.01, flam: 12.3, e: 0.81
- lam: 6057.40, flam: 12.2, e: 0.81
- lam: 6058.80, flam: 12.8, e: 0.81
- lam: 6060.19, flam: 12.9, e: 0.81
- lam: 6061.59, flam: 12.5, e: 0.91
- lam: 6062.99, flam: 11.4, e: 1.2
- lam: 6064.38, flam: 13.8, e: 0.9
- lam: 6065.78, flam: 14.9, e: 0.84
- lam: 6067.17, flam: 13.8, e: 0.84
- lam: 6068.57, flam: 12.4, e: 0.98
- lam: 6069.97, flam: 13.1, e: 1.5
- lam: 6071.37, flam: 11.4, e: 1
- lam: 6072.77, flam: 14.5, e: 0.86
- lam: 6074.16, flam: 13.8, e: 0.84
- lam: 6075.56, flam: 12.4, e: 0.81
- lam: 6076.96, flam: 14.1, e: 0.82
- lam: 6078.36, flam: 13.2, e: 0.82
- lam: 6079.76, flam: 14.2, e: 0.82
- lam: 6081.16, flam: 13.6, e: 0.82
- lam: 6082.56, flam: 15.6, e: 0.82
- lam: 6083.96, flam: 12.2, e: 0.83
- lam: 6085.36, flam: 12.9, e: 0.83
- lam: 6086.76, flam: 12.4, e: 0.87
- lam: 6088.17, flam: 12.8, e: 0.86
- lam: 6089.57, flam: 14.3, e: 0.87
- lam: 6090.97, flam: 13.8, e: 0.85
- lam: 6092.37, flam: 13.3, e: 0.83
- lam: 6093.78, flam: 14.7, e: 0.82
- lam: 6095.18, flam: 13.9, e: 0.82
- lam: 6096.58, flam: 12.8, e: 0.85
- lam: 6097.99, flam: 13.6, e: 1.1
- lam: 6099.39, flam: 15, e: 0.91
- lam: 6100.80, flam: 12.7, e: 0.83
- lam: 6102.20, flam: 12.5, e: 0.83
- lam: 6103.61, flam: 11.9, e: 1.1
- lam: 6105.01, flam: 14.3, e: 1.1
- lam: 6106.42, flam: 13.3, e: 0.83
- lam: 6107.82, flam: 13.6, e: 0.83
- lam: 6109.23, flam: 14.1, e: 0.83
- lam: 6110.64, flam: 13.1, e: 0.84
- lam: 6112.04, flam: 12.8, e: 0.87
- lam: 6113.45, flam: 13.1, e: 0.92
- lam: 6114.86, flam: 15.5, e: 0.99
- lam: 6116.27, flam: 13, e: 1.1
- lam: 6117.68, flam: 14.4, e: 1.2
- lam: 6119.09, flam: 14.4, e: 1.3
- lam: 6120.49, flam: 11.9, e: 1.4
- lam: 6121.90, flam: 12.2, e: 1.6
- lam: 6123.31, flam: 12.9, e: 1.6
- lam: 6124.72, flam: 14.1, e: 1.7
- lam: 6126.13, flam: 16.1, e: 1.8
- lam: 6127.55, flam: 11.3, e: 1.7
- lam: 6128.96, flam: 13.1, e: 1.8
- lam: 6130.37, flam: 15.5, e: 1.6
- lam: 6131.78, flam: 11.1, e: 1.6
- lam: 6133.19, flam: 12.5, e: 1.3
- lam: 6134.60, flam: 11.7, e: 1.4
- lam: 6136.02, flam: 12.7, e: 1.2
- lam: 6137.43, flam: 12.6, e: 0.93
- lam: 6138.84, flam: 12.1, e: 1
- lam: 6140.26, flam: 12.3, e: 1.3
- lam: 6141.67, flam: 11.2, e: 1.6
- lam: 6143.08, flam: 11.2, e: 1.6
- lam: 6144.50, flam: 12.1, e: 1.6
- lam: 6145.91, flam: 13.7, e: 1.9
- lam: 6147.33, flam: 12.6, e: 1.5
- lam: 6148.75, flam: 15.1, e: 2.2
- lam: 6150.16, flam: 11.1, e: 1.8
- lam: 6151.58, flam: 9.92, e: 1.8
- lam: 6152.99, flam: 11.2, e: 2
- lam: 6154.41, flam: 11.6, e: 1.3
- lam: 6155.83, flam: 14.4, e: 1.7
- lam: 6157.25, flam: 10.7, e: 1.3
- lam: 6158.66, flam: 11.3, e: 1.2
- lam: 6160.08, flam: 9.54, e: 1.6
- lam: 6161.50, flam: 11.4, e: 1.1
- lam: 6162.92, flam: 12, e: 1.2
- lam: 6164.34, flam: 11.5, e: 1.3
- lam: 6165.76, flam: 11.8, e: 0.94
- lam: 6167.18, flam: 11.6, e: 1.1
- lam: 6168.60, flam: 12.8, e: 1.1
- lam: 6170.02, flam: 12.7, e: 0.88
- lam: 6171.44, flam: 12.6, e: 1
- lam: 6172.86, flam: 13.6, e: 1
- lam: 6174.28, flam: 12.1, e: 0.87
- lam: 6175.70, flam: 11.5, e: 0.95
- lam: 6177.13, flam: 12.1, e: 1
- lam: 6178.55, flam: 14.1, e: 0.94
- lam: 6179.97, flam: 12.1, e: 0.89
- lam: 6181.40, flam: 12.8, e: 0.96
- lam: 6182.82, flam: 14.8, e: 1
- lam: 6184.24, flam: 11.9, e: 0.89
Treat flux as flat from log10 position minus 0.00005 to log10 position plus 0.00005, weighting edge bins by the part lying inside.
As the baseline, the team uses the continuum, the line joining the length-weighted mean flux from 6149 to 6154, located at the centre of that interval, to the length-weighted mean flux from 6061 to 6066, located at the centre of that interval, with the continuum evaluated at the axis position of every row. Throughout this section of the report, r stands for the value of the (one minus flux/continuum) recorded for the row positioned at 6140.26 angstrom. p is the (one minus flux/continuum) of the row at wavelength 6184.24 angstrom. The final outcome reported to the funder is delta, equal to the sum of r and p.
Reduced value -0.21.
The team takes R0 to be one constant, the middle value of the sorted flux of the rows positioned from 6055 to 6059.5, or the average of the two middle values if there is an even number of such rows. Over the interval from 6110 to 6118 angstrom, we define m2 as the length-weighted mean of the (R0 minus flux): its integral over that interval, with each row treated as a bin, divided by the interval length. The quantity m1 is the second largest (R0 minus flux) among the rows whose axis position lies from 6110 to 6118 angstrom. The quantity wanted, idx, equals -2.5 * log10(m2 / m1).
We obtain -0.7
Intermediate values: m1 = -0.7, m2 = -1.3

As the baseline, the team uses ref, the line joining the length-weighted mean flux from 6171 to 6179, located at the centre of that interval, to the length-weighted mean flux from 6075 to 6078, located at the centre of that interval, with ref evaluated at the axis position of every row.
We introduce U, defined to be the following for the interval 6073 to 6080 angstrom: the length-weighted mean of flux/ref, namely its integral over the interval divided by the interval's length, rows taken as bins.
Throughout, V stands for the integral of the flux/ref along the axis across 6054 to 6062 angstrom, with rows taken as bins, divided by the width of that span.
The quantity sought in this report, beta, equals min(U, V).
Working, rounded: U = 1.02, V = 0.93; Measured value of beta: 0.93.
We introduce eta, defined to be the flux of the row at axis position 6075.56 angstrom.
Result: 12.4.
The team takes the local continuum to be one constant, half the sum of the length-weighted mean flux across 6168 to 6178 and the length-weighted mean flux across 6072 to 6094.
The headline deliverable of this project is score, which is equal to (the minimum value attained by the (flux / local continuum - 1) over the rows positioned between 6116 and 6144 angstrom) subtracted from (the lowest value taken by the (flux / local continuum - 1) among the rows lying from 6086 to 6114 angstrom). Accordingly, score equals 0.06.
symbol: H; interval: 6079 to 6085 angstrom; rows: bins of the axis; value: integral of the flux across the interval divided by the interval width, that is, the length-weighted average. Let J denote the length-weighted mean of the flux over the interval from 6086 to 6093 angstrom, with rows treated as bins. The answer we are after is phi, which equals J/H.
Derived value 0.96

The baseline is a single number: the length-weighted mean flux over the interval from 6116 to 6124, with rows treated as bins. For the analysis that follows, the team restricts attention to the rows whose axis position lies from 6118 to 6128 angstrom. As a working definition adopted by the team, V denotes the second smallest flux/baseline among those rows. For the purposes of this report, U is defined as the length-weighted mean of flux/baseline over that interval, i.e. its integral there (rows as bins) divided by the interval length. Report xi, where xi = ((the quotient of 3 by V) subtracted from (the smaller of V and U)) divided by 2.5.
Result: -0.96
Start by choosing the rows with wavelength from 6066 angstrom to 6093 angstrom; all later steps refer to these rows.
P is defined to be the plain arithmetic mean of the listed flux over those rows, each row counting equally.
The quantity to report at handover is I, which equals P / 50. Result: 0.267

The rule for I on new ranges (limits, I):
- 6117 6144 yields 0.256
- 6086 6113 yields 0.268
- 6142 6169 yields 0.237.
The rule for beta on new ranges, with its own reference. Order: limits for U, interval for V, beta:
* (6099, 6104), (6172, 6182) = 0.99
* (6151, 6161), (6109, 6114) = 0.88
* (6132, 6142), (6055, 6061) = 0.93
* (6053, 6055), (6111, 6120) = 0.94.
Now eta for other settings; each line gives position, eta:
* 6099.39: 15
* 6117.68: 14.4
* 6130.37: 15.5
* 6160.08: 9.54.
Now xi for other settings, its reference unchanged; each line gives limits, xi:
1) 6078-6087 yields -0.90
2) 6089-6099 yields -0.78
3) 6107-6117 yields -0.82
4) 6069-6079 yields -0.90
